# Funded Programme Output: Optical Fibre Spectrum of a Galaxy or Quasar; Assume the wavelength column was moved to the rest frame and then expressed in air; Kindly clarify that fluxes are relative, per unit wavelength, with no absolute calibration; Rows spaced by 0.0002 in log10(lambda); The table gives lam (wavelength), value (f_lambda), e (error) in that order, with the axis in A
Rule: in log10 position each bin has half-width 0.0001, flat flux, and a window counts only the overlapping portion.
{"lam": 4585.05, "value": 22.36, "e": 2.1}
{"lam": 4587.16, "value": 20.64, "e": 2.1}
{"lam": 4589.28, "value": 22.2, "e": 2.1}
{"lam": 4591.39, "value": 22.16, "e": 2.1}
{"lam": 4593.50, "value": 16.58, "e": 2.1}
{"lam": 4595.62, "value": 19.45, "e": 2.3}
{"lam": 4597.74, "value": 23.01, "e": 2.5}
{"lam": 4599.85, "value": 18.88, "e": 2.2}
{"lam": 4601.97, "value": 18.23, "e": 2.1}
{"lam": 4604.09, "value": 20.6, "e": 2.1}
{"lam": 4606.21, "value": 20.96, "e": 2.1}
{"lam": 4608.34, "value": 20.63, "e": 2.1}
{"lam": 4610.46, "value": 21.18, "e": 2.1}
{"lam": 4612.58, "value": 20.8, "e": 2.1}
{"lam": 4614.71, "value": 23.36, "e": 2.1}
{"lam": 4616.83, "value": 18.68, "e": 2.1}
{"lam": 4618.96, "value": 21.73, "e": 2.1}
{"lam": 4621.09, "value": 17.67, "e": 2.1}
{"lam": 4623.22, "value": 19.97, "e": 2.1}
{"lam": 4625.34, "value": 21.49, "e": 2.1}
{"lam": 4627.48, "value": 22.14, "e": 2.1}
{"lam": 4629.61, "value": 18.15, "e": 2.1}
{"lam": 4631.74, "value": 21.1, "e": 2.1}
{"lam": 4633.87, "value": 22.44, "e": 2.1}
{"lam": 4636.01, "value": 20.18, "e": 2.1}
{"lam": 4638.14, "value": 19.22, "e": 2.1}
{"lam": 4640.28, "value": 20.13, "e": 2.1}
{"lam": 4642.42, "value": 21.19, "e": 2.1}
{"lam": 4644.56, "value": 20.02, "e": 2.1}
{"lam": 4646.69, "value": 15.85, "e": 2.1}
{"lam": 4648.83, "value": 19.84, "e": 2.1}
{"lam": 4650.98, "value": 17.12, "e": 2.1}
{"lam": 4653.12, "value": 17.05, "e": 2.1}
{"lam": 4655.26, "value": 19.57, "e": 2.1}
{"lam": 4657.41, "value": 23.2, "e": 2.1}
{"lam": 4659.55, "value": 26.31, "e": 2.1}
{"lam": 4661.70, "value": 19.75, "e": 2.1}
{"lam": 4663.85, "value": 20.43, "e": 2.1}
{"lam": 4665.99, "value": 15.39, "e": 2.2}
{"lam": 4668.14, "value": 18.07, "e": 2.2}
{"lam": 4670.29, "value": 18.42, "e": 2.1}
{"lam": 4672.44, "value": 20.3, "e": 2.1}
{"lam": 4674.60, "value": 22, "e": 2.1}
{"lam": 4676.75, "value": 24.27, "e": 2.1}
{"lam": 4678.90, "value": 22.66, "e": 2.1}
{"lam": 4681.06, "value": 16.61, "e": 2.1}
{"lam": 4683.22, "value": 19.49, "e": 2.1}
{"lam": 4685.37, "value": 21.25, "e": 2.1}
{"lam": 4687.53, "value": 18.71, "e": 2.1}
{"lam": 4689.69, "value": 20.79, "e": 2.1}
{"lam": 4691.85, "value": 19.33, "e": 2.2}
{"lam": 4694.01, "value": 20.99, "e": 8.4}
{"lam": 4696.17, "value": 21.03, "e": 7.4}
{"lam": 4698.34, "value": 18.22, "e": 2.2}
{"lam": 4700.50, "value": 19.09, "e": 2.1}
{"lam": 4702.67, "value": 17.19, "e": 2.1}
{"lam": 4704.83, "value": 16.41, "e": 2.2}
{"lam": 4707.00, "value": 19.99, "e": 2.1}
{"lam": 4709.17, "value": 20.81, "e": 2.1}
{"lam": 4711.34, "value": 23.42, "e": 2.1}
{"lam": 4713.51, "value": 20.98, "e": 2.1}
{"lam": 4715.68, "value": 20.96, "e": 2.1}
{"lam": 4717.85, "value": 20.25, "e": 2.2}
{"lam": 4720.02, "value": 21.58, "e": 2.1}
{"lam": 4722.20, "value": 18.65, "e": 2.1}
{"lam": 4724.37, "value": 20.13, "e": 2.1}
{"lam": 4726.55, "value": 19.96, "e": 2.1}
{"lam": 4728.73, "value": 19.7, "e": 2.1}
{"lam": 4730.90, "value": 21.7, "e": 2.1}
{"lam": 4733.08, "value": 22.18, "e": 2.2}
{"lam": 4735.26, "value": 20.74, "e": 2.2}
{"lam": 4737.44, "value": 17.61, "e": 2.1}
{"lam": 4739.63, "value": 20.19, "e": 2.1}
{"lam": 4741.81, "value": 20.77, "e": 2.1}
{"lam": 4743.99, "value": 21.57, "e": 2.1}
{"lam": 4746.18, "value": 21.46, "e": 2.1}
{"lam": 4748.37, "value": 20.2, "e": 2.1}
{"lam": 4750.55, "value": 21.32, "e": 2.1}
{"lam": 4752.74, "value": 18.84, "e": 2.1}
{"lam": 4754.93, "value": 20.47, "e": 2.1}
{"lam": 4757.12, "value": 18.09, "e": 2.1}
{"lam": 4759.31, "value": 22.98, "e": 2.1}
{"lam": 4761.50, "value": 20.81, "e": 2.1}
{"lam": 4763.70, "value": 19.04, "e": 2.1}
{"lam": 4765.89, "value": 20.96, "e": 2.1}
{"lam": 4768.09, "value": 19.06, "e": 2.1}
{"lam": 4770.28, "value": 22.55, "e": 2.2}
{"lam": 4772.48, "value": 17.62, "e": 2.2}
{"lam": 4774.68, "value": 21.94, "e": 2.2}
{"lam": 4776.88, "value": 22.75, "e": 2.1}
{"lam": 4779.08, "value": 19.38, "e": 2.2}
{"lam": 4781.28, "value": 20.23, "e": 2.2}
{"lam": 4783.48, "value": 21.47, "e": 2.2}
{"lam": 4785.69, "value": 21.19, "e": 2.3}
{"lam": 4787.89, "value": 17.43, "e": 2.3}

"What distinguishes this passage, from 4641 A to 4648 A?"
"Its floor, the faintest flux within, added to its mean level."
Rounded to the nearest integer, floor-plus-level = 35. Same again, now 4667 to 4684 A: 37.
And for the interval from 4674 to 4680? 45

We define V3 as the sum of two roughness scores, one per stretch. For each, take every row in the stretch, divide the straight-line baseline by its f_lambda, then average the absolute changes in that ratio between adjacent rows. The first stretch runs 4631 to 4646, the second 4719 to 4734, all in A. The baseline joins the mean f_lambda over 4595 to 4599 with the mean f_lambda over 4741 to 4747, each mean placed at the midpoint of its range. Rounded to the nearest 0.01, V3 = 0.13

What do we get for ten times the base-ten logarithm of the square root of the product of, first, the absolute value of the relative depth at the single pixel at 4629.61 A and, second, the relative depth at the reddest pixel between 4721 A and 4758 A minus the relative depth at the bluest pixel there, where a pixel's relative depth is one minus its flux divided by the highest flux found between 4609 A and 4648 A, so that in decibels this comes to -11.4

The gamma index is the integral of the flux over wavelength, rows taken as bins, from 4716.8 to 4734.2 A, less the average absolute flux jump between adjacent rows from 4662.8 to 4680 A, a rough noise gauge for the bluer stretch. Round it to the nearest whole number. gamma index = 355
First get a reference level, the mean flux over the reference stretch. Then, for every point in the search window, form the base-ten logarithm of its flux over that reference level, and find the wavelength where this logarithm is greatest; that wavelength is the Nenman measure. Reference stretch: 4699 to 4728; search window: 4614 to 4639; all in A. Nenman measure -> 4614.71 A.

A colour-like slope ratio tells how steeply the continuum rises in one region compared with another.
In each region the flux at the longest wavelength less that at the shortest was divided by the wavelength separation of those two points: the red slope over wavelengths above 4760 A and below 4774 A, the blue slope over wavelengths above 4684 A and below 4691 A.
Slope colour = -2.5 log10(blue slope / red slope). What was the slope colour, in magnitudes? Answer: 1.1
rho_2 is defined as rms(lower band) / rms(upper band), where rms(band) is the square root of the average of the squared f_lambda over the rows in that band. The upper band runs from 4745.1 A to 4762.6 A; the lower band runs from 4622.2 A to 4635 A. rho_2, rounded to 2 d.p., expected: 1.02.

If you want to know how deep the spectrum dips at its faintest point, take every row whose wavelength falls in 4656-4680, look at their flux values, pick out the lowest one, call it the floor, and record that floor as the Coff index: 15.39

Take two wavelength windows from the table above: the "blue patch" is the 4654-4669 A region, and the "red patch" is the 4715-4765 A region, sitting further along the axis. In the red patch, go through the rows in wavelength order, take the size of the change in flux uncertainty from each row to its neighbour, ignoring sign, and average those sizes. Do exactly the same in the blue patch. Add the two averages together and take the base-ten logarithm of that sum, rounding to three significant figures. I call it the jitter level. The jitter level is -1.46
